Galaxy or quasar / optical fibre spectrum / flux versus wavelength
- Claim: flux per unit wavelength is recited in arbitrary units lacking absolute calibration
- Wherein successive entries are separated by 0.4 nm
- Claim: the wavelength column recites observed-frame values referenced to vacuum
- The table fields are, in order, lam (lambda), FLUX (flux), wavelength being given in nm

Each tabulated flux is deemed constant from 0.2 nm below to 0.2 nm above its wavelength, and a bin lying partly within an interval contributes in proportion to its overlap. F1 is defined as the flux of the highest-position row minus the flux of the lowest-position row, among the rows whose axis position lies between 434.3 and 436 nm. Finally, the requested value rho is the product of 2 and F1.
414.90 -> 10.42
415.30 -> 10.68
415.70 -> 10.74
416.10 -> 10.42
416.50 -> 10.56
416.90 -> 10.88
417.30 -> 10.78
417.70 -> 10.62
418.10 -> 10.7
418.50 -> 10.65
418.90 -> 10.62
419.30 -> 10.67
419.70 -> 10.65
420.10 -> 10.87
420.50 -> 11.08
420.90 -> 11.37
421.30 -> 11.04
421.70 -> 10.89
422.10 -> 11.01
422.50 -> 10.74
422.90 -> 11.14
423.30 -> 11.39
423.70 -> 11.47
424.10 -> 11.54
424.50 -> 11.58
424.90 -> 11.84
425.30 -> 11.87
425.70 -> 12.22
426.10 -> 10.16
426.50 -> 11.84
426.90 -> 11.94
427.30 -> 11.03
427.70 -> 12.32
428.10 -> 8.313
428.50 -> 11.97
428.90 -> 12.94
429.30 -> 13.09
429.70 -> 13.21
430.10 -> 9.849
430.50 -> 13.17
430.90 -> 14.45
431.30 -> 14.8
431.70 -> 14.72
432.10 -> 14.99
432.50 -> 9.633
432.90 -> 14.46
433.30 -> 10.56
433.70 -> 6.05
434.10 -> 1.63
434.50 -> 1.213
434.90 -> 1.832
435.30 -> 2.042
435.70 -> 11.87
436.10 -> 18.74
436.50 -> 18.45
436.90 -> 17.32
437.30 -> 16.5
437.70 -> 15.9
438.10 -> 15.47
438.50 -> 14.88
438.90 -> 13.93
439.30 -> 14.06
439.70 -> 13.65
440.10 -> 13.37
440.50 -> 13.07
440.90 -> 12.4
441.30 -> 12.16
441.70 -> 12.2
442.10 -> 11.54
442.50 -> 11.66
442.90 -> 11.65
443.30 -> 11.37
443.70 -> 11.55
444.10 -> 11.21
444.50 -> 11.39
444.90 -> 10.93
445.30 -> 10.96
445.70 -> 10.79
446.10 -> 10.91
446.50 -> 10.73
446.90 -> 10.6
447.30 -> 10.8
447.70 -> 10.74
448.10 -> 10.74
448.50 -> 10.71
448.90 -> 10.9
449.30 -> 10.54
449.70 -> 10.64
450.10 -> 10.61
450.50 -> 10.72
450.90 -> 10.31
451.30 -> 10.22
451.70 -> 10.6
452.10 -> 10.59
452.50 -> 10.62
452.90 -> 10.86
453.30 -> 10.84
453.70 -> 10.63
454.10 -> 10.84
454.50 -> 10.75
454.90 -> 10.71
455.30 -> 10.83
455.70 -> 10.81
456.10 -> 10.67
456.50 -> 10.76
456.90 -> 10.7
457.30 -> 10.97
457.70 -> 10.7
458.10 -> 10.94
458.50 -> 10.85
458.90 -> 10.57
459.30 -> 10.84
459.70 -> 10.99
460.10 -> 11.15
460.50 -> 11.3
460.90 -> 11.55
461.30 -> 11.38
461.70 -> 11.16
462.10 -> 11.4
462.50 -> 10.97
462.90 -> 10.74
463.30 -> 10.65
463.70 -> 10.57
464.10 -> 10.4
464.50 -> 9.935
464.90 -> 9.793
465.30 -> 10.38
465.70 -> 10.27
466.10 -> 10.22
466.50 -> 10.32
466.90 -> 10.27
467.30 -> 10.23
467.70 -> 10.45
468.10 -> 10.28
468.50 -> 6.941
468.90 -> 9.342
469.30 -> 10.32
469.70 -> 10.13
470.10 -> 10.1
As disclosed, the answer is 21.3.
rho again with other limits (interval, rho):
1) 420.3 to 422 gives -0.4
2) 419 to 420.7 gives 0.8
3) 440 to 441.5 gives -2.4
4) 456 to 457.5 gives 0.6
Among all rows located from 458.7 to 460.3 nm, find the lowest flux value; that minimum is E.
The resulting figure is 10.57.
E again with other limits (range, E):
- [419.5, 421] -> 10.65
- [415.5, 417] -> 10.42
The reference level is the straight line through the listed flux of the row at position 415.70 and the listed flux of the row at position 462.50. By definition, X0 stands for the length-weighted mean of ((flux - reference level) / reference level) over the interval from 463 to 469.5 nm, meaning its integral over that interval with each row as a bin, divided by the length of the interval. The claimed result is -0.09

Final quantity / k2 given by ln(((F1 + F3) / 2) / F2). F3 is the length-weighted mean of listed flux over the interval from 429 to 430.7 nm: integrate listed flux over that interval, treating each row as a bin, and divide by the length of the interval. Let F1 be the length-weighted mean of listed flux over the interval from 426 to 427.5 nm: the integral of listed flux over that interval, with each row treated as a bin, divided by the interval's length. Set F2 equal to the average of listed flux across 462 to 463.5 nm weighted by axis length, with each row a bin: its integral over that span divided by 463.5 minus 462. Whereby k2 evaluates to 0.08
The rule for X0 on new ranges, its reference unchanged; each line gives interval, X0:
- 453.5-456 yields -0.02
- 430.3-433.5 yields 0.23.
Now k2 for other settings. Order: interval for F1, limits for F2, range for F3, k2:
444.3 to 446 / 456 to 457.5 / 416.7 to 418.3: 0.01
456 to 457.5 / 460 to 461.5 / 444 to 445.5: -0.04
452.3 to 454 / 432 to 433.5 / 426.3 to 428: -0.09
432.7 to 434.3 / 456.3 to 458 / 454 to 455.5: -0.13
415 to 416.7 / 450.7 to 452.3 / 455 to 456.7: 0.02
